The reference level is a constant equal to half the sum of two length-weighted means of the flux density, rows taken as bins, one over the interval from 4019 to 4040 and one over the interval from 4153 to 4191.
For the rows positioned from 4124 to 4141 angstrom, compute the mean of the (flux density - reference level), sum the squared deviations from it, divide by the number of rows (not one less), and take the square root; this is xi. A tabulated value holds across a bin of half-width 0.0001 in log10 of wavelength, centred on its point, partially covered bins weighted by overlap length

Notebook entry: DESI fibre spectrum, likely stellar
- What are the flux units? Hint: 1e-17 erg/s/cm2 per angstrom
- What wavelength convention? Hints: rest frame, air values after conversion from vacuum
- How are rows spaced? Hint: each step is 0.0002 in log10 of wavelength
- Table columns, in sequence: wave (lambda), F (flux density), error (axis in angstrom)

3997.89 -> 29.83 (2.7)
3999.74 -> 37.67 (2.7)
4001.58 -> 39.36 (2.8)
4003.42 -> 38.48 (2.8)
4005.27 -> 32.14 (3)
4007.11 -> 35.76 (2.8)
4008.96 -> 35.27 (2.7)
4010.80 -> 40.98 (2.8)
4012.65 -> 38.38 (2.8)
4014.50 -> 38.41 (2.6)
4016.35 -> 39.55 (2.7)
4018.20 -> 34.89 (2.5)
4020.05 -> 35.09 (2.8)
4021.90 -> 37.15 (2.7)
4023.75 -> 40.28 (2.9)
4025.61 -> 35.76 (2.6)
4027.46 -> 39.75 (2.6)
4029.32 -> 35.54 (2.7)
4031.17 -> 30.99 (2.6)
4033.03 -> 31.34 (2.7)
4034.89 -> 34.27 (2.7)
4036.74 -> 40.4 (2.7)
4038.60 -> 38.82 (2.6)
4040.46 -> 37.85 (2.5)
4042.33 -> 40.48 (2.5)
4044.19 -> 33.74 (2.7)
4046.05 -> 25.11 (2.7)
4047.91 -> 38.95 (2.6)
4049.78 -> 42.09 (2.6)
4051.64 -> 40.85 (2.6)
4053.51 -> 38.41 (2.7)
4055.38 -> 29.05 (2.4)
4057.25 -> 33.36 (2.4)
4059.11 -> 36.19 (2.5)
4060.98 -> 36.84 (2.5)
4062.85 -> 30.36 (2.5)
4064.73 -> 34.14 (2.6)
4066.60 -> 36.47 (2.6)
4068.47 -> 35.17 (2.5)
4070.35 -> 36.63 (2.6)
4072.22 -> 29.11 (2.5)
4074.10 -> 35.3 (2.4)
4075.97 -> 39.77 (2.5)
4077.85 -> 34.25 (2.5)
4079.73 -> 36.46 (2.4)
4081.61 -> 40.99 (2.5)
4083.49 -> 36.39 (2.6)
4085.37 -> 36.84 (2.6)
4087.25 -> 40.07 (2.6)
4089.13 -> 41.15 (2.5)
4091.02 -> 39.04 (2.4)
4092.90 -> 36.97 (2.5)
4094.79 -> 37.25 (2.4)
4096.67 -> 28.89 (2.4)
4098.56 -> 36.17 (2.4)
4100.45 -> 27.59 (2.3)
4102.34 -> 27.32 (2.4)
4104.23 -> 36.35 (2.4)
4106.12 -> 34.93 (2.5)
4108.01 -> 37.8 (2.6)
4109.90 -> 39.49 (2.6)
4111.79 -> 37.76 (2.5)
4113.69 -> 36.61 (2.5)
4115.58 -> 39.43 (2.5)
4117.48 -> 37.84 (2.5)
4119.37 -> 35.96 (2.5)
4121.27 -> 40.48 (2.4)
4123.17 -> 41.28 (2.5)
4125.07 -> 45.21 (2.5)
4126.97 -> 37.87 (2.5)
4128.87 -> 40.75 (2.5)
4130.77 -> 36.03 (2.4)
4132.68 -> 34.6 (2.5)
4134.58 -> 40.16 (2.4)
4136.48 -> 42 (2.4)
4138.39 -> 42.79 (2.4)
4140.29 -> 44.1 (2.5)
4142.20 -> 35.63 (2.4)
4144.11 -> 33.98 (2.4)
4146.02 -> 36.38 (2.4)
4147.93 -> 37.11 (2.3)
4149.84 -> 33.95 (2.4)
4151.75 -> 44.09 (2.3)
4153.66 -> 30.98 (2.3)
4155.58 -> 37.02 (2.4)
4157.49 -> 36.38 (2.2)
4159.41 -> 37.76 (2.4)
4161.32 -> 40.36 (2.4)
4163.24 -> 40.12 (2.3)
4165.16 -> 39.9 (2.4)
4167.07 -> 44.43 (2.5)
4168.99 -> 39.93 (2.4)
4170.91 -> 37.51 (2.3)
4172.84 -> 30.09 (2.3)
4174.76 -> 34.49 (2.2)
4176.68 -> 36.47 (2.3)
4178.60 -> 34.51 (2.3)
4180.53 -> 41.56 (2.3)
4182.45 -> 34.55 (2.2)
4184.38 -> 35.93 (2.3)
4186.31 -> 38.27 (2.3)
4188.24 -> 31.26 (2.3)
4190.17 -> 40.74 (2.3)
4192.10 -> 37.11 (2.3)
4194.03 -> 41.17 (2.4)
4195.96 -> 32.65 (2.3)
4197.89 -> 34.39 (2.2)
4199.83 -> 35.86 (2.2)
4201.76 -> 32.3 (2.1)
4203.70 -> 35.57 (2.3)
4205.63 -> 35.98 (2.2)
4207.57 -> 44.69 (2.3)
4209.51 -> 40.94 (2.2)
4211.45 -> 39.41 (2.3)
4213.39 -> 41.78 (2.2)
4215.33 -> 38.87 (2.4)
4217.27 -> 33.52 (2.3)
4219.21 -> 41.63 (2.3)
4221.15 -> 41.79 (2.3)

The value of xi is 3.4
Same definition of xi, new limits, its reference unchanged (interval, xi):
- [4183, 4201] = 3.2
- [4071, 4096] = 3.1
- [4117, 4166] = 3.5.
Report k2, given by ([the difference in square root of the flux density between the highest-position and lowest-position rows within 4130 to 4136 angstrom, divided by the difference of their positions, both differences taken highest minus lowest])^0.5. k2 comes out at 0.30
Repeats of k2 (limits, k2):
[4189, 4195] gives 0.09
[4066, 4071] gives 0.06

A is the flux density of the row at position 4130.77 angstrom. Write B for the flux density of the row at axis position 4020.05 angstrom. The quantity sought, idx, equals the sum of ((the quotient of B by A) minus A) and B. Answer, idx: 0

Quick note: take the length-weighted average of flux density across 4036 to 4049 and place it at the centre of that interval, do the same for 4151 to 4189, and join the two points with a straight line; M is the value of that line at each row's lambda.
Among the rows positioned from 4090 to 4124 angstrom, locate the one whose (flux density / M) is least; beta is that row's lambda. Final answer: 4102.34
